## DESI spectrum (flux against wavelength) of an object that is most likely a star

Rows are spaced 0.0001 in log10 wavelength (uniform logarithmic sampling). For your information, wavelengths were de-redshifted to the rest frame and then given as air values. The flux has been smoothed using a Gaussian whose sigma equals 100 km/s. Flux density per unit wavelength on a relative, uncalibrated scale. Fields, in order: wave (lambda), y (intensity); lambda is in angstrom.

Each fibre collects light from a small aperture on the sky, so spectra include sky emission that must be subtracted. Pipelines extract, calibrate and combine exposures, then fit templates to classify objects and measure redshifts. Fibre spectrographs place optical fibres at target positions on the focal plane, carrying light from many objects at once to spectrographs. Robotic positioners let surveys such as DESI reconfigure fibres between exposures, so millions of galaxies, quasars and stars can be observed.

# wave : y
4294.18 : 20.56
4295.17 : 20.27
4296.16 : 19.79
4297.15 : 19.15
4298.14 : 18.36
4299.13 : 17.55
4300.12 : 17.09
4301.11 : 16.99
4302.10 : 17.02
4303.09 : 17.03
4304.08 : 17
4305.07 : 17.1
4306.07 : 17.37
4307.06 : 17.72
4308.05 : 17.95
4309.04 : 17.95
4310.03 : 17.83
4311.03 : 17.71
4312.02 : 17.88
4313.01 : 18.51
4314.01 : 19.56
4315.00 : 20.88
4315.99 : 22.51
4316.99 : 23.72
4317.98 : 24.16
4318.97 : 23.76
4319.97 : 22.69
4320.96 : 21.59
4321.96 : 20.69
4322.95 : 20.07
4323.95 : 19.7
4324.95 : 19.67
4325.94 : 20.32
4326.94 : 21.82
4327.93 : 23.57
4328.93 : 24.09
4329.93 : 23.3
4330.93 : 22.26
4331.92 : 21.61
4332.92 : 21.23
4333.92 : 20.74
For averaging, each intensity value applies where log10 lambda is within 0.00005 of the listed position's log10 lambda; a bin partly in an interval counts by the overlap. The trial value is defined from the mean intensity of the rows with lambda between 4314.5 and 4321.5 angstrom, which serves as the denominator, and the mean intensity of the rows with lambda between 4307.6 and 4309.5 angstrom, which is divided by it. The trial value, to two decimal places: 0.79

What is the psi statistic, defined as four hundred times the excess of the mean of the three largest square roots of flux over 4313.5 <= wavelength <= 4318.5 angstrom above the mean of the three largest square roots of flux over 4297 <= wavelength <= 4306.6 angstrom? 224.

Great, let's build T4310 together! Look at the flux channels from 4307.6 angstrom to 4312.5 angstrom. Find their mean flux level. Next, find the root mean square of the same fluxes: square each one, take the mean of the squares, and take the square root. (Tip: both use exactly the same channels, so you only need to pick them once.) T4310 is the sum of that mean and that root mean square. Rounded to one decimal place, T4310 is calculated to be 35.7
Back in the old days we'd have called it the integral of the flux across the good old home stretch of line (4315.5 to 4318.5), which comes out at 70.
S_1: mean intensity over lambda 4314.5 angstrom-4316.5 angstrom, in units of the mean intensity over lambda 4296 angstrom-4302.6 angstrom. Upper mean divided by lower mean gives 1.21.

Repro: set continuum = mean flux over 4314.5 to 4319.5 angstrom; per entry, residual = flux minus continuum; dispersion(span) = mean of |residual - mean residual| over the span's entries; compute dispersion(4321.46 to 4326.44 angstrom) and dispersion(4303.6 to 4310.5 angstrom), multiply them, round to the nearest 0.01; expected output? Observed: 0.11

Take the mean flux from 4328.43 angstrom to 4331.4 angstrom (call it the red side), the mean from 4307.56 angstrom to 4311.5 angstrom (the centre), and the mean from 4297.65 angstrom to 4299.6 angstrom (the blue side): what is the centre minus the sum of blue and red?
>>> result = -23.3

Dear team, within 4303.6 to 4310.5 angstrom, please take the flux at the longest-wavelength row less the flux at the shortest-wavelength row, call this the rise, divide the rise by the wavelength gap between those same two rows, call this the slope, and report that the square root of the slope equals 0.37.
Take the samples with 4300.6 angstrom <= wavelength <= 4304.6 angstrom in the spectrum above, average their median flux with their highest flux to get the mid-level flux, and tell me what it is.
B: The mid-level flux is 17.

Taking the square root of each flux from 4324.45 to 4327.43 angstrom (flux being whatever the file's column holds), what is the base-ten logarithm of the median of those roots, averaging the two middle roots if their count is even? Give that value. 0.654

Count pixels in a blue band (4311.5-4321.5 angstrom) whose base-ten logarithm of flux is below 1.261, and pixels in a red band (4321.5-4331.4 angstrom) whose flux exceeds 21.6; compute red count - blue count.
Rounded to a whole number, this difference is 4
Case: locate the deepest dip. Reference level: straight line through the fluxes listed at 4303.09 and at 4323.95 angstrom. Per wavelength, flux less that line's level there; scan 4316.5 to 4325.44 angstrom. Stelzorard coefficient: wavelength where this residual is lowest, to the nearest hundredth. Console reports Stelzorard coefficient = 4324.95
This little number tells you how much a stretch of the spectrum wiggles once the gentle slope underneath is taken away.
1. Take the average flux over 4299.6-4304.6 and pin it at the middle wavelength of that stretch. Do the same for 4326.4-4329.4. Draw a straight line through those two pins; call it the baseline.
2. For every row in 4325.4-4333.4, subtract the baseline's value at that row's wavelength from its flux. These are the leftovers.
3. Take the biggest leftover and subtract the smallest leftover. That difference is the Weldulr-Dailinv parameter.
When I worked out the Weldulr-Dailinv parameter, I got 3.8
